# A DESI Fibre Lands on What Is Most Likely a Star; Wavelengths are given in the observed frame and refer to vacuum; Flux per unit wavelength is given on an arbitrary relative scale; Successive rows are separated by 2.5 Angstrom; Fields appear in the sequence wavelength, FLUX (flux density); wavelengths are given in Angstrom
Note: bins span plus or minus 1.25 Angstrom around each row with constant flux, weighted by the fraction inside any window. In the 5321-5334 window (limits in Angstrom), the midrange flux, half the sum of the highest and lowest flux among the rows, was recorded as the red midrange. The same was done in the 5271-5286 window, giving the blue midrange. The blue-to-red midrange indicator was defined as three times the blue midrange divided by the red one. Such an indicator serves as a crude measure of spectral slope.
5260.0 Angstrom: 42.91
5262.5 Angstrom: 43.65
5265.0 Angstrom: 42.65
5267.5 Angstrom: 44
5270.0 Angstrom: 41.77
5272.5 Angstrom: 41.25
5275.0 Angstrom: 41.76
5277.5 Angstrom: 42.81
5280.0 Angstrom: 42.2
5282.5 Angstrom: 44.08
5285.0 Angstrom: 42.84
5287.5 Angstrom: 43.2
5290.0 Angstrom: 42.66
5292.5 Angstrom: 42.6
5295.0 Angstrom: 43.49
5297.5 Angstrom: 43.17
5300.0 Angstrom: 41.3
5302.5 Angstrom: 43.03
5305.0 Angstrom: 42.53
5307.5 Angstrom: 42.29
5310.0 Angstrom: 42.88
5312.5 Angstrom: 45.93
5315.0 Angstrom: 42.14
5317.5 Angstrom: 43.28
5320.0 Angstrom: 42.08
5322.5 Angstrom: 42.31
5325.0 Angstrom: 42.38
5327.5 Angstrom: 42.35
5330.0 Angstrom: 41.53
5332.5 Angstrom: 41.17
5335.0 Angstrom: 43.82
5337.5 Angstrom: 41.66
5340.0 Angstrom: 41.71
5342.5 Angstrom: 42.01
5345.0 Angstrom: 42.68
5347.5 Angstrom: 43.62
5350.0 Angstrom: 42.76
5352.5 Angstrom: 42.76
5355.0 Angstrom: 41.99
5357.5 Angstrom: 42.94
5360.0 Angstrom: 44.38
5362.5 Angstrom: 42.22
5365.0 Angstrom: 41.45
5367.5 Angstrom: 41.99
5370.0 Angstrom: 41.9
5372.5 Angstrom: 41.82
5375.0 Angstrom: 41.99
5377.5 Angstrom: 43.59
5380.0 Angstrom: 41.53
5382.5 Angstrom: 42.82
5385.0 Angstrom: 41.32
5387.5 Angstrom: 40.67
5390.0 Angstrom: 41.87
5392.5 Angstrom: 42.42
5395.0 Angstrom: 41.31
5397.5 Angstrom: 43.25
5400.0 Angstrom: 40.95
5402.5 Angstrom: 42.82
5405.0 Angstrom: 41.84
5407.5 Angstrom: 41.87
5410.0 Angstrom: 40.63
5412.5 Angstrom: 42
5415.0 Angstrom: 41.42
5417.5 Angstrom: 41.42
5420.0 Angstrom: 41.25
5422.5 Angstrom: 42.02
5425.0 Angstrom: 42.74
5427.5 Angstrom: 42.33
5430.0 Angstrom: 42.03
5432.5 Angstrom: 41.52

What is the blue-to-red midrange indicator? 3.06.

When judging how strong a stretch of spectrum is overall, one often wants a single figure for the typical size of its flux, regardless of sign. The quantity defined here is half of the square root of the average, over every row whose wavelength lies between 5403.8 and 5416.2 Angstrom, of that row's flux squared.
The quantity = 20.8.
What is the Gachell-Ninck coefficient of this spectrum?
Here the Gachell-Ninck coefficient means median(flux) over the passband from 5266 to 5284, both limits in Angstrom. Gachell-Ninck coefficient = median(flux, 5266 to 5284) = 42.2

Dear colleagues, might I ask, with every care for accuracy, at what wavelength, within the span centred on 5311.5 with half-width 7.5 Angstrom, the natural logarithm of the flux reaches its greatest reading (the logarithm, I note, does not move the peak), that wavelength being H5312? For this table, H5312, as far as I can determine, 5312.5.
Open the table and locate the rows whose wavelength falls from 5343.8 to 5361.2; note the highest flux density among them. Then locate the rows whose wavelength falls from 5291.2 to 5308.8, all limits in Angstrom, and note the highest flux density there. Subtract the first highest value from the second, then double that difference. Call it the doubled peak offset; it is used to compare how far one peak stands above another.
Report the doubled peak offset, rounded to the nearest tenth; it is -1.8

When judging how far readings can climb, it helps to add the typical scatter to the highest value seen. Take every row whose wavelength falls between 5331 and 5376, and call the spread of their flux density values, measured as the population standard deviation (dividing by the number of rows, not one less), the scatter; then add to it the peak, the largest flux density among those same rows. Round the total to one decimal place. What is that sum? 45.2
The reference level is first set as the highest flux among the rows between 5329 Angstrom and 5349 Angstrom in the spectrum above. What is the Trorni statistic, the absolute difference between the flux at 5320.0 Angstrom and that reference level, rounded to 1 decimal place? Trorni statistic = 1.7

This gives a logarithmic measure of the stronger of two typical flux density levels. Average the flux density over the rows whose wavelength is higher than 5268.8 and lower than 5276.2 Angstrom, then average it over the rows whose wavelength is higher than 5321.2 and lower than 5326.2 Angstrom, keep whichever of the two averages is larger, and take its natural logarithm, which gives 3.75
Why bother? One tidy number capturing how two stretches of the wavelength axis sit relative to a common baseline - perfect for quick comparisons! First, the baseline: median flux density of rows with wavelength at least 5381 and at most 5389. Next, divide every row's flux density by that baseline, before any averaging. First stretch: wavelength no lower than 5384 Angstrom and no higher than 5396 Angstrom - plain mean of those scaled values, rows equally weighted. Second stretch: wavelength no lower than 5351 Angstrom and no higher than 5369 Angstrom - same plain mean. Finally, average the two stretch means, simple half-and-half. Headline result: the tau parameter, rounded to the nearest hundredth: 1.02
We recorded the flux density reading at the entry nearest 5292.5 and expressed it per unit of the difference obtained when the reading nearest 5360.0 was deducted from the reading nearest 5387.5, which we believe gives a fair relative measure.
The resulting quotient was -11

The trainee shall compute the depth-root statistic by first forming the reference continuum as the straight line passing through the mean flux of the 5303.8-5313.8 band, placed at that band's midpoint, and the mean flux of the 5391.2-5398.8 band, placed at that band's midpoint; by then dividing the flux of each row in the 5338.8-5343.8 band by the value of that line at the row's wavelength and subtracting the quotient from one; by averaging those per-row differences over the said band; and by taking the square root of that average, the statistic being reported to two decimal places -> 0.16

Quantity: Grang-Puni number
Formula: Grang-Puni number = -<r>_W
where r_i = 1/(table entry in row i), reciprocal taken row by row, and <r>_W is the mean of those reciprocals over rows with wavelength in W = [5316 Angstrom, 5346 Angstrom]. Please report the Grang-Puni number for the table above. -0.0237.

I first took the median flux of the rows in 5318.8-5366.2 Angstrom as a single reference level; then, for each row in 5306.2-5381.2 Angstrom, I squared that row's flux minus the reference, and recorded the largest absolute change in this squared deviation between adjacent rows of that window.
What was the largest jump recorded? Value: 13.1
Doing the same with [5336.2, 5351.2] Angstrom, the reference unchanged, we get 1.6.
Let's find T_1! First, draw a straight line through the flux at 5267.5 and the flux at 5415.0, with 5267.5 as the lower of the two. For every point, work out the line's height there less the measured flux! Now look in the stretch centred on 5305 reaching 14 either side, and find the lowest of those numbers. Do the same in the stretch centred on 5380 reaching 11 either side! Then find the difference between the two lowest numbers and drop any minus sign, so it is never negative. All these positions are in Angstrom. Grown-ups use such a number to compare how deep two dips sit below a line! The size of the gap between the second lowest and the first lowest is 1.2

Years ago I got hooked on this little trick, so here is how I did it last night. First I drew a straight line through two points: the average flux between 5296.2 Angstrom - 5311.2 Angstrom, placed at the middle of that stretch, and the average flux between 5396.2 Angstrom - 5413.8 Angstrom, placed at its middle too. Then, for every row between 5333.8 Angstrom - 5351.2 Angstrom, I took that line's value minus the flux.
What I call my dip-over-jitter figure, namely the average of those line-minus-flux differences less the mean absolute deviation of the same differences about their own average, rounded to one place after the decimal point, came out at -1.0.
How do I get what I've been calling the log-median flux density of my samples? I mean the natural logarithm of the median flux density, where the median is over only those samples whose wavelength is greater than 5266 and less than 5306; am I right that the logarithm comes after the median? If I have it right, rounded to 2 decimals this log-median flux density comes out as 3.76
